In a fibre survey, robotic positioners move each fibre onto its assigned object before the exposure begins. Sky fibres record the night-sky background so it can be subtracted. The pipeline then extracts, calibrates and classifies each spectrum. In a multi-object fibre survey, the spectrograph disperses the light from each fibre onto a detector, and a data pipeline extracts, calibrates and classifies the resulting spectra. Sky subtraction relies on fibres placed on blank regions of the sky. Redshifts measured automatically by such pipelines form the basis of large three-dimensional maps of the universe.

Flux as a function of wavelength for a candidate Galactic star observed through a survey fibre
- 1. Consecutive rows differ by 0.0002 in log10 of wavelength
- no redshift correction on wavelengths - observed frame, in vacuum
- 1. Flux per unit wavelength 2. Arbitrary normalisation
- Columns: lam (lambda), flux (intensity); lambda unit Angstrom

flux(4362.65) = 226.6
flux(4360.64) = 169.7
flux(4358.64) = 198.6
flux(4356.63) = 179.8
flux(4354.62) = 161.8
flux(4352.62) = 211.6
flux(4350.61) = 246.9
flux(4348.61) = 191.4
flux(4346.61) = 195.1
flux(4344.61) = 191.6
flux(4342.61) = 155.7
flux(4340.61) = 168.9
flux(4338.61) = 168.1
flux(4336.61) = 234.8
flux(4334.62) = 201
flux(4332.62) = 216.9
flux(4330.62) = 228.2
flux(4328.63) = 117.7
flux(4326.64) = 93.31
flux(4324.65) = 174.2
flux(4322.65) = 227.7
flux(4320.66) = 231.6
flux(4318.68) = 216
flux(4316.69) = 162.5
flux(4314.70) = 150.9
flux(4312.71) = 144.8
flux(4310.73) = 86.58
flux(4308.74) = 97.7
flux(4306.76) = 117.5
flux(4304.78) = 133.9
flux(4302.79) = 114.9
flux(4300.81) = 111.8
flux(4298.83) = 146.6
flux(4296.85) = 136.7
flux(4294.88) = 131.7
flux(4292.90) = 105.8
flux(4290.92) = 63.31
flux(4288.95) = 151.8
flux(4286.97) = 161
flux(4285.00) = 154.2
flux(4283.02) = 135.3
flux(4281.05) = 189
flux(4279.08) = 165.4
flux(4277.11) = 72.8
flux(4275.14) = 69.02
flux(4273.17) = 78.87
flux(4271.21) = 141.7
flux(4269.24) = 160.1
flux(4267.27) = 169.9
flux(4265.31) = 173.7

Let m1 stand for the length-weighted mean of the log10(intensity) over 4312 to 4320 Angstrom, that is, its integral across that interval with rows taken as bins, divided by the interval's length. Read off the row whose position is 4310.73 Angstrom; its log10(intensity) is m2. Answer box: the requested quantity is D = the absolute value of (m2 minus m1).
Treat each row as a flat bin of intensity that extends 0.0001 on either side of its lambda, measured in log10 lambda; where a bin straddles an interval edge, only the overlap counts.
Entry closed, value 0.29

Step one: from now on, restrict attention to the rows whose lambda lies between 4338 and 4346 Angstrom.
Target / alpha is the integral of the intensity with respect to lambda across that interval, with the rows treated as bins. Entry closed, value 1379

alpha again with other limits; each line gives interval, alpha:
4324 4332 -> 1244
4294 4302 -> 1051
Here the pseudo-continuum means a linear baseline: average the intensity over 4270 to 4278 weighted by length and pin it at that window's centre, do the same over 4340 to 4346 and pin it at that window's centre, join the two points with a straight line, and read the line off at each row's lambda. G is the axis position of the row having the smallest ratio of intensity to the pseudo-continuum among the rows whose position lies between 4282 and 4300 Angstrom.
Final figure 4290.92 Angstrom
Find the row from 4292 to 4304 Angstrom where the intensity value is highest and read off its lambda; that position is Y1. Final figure 4298.83 Angstrom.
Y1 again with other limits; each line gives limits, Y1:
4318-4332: 4320.66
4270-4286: 4281.05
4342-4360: 4350.61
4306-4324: 4320.66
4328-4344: 4336.61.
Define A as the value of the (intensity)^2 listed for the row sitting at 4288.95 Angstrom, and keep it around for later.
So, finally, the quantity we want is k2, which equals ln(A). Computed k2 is 10.0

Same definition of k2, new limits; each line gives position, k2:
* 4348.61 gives 10.5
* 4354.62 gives 10.2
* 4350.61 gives 11.0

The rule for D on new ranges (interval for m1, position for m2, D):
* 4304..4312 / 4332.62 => 0.30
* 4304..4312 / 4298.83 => 0.13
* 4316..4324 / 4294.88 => 0.20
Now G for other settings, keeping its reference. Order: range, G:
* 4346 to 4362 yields 4354.62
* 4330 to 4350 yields 4342.61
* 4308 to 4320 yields 4310.73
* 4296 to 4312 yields 4310.73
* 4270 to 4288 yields 4275.14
